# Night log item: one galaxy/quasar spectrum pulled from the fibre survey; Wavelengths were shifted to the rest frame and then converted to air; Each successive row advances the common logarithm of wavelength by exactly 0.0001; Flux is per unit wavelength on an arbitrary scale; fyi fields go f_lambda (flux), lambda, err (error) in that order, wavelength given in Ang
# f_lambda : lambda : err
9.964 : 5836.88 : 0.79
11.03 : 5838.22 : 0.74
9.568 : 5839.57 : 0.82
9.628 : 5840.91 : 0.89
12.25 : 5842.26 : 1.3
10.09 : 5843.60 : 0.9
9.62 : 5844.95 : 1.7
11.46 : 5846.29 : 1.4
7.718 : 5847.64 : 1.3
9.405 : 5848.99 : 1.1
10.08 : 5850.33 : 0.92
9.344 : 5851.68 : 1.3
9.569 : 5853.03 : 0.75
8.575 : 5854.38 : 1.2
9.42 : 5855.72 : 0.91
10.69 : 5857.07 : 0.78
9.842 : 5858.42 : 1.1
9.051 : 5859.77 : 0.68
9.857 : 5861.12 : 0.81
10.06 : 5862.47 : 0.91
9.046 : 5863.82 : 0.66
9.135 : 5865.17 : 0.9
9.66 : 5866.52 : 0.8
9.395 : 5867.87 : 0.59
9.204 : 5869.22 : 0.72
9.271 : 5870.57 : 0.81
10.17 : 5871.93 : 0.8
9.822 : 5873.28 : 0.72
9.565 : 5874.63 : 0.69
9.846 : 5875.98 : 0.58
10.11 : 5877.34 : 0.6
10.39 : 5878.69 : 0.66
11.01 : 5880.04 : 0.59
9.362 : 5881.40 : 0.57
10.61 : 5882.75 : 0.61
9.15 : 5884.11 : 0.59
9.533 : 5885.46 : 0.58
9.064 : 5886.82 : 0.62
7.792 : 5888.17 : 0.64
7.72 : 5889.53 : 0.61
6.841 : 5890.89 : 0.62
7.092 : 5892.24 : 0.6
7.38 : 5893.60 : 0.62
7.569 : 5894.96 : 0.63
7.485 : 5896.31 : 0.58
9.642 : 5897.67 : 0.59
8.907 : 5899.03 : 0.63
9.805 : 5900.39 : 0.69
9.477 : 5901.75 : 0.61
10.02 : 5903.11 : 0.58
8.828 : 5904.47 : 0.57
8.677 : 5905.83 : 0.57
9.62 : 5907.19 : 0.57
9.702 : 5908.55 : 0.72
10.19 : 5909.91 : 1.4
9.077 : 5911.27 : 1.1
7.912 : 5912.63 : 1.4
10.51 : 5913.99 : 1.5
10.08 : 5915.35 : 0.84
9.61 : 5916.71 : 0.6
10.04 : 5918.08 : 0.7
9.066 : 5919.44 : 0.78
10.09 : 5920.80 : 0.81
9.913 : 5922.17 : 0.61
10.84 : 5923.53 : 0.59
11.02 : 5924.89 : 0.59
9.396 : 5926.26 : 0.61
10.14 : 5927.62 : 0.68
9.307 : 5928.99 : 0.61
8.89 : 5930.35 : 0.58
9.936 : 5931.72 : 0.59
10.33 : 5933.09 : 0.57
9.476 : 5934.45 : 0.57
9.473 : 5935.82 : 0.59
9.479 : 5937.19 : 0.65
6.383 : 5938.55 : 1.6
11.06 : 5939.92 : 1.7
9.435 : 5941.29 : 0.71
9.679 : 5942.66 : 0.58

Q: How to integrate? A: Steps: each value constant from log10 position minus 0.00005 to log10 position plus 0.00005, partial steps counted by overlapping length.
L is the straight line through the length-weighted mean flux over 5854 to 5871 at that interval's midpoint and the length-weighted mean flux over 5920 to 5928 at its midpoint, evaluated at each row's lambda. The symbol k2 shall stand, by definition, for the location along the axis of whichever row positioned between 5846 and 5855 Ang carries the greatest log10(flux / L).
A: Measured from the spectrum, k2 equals 5846.29 Ang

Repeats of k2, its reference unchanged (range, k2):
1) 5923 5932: 5924.89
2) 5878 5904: 5880.04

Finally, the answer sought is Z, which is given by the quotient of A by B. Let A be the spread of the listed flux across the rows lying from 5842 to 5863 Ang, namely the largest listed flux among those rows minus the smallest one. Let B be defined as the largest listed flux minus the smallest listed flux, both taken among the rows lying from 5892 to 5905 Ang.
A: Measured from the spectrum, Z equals 1.55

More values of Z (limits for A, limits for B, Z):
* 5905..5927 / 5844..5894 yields 0.67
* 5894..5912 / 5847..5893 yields 0.65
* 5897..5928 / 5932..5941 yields 0.66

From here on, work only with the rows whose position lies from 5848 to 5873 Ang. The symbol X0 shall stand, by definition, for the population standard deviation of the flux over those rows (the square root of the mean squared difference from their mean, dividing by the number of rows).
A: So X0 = 0.49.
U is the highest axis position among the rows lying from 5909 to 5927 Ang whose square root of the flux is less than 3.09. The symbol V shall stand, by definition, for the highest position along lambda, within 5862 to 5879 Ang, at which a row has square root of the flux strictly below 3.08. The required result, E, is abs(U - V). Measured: 55.7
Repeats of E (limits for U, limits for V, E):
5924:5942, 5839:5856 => 85.6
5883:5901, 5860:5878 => 28.5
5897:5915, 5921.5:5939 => 25.9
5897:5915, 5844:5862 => 52.9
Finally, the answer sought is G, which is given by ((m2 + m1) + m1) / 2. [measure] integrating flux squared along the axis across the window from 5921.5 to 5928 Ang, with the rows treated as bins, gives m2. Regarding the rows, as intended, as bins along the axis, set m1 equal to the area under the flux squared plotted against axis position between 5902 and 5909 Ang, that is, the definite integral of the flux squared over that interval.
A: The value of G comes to 960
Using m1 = 616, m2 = 688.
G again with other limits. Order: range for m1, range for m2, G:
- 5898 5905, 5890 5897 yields 810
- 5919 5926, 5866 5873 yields 1048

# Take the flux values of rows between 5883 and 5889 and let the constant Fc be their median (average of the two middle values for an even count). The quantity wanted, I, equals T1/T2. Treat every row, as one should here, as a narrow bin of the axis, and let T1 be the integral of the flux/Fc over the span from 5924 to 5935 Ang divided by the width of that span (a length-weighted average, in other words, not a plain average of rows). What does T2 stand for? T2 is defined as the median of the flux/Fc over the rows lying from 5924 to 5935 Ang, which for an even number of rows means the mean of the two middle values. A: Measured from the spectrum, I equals 1.01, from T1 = 1.08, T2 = 1.07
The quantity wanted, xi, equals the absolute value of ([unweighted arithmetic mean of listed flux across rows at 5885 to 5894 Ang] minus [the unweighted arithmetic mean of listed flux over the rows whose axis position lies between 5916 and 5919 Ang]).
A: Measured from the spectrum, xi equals 1.9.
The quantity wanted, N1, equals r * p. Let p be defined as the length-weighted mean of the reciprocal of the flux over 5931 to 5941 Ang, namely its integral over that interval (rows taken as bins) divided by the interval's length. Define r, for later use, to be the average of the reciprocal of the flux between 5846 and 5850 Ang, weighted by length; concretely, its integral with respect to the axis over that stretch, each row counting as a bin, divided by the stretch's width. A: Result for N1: 0.0118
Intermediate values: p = 0.109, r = 0.109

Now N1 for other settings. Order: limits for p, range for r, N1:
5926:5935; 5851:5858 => 0.0109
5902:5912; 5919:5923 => 0.0109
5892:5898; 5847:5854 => 0.0142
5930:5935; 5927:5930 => 0.0108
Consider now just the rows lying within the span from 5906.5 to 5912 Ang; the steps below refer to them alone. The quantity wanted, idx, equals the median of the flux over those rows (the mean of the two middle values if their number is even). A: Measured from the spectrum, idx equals 9.7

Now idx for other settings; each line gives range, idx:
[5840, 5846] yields 9.9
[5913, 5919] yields 10.1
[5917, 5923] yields 10.0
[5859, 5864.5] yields 9.5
